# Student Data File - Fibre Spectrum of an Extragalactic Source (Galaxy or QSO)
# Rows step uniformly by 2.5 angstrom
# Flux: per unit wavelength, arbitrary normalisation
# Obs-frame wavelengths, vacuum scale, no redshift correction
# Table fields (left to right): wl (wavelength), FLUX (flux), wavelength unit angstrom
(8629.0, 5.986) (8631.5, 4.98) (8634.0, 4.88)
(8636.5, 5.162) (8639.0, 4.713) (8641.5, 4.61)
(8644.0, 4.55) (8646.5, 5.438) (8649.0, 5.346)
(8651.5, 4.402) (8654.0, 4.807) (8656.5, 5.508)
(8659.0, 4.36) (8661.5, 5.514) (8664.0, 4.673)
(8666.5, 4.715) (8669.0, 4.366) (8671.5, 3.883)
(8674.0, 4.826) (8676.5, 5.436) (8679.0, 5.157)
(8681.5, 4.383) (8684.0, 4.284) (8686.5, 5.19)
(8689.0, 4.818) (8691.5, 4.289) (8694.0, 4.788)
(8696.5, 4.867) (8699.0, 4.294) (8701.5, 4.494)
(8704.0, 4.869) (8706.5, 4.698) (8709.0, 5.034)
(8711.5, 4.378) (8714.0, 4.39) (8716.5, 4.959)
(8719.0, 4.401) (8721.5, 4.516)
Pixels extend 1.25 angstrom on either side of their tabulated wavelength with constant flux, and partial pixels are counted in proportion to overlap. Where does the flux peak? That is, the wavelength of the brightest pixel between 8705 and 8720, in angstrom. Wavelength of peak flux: 8709.0 angstrom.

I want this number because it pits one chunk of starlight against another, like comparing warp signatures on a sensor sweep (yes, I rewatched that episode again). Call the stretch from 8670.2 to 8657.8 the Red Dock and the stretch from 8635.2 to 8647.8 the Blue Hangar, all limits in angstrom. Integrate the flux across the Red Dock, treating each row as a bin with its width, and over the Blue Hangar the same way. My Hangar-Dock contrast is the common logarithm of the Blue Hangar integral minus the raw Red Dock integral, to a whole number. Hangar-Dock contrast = -57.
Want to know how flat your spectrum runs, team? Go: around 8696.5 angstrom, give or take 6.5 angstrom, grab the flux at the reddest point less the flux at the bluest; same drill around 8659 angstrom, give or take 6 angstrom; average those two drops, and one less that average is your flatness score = 1.0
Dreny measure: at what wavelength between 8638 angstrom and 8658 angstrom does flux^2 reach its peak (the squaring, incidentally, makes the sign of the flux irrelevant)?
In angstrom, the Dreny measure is 8656.5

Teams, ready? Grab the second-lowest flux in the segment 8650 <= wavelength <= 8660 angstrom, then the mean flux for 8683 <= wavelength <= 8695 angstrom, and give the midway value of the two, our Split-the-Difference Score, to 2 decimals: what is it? 4.54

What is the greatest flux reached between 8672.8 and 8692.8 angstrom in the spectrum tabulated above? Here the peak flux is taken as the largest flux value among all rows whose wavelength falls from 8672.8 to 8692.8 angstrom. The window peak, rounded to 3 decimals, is 5.436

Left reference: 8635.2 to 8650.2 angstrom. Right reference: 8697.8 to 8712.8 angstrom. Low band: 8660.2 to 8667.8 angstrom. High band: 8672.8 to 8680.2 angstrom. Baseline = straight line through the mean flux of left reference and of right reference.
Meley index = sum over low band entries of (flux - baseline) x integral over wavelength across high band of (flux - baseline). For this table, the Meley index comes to 0.91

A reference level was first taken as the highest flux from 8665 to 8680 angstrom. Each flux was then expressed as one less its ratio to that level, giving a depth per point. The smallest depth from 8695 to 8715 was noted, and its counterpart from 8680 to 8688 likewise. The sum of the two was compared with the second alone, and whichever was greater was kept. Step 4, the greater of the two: 0.12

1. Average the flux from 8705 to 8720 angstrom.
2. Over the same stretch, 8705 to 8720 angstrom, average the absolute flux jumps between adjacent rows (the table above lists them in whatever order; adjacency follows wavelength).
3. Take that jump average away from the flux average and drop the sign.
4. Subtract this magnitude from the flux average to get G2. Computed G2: 0.43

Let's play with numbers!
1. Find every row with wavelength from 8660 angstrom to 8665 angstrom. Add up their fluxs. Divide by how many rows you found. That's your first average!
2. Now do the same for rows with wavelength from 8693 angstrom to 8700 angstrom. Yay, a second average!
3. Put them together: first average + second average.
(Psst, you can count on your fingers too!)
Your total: 9.74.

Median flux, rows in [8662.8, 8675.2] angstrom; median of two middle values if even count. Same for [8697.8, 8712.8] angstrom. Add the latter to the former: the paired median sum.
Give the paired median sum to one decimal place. 9.3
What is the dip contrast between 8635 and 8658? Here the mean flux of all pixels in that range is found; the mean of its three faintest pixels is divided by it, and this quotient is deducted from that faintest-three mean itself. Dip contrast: 3.61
